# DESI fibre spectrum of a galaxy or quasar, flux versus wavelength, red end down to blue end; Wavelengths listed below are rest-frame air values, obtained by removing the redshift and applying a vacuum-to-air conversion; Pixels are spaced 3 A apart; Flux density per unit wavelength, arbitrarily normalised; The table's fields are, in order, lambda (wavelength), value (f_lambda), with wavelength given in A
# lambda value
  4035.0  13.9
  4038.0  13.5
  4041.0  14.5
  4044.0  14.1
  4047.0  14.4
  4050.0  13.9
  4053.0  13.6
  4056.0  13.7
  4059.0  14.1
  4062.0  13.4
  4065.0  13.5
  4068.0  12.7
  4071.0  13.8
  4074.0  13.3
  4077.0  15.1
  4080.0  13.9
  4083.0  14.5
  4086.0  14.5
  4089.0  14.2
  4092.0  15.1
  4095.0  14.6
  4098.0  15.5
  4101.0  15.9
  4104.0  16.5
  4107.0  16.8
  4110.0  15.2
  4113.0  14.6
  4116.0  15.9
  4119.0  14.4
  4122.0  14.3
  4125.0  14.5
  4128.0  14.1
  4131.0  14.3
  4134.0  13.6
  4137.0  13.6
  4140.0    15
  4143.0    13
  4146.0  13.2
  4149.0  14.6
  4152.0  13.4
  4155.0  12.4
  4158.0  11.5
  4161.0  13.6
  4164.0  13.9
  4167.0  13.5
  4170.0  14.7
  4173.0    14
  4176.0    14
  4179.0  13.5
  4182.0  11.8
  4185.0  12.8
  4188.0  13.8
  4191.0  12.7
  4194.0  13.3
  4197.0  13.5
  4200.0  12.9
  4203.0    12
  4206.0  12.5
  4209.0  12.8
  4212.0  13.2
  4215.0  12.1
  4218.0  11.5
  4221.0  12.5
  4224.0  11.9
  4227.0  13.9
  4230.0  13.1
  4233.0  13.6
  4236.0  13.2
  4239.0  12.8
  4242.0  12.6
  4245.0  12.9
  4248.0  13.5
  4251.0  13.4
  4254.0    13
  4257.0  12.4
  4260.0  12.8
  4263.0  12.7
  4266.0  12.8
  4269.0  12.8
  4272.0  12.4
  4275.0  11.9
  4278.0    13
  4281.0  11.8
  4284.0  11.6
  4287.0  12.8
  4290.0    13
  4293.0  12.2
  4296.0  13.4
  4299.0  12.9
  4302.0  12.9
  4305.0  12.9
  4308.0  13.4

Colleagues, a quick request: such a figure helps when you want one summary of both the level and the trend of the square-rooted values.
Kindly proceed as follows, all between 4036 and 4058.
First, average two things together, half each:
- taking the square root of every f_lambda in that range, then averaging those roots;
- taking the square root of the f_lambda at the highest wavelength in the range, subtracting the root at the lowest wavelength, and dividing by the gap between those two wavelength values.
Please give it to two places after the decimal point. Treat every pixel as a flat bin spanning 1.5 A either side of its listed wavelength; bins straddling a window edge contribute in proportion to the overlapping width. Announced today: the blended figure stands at 1.87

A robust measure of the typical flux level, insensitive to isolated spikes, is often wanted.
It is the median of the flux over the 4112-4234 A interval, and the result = 13.5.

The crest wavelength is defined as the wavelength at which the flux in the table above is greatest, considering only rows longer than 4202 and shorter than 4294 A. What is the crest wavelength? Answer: 4227.0 A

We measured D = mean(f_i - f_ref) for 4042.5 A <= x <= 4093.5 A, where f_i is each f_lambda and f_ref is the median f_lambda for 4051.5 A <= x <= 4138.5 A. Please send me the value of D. -0.3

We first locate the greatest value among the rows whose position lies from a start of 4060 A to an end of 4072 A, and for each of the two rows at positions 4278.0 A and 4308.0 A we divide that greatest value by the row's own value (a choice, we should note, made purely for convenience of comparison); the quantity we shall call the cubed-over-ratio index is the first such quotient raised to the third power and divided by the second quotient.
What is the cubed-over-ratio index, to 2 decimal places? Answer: 1.16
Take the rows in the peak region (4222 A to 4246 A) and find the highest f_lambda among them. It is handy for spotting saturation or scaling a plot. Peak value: 13.9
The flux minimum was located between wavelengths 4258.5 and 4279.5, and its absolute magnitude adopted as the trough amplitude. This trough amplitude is 11.9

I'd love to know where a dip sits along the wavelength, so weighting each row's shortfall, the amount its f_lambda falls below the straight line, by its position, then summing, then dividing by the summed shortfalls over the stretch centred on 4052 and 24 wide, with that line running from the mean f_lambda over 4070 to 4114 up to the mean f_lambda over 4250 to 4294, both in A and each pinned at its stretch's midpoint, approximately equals 4052.4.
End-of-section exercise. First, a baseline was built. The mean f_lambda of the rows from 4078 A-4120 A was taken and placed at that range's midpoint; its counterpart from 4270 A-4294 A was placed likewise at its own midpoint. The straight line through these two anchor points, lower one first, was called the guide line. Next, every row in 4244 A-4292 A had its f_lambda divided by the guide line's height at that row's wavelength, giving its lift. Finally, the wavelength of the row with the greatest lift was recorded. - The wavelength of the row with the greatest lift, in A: 4290.0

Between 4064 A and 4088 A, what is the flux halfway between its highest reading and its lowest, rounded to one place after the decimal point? 13.9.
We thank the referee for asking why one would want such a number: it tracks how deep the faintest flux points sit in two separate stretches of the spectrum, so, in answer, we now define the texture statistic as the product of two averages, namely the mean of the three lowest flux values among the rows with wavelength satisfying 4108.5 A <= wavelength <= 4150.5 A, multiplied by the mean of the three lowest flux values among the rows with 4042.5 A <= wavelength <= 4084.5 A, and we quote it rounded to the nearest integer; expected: 174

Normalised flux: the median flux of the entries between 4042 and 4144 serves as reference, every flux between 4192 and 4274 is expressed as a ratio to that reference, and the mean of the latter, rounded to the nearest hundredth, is 0.90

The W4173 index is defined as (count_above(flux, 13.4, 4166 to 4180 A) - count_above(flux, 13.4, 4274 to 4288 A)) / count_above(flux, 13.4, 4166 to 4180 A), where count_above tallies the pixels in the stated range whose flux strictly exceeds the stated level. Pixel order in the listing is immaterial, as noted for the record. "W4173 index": 1.00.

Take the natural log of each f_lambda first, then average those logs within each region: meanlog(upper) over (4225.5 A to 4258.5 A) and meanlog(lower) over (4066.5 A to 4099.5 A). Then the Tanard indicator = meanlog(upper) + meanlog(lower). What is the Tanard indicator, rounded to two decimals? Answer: 5.23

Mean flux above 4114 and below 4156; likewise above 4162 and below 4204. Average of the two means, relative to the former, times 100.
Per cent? 97.5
